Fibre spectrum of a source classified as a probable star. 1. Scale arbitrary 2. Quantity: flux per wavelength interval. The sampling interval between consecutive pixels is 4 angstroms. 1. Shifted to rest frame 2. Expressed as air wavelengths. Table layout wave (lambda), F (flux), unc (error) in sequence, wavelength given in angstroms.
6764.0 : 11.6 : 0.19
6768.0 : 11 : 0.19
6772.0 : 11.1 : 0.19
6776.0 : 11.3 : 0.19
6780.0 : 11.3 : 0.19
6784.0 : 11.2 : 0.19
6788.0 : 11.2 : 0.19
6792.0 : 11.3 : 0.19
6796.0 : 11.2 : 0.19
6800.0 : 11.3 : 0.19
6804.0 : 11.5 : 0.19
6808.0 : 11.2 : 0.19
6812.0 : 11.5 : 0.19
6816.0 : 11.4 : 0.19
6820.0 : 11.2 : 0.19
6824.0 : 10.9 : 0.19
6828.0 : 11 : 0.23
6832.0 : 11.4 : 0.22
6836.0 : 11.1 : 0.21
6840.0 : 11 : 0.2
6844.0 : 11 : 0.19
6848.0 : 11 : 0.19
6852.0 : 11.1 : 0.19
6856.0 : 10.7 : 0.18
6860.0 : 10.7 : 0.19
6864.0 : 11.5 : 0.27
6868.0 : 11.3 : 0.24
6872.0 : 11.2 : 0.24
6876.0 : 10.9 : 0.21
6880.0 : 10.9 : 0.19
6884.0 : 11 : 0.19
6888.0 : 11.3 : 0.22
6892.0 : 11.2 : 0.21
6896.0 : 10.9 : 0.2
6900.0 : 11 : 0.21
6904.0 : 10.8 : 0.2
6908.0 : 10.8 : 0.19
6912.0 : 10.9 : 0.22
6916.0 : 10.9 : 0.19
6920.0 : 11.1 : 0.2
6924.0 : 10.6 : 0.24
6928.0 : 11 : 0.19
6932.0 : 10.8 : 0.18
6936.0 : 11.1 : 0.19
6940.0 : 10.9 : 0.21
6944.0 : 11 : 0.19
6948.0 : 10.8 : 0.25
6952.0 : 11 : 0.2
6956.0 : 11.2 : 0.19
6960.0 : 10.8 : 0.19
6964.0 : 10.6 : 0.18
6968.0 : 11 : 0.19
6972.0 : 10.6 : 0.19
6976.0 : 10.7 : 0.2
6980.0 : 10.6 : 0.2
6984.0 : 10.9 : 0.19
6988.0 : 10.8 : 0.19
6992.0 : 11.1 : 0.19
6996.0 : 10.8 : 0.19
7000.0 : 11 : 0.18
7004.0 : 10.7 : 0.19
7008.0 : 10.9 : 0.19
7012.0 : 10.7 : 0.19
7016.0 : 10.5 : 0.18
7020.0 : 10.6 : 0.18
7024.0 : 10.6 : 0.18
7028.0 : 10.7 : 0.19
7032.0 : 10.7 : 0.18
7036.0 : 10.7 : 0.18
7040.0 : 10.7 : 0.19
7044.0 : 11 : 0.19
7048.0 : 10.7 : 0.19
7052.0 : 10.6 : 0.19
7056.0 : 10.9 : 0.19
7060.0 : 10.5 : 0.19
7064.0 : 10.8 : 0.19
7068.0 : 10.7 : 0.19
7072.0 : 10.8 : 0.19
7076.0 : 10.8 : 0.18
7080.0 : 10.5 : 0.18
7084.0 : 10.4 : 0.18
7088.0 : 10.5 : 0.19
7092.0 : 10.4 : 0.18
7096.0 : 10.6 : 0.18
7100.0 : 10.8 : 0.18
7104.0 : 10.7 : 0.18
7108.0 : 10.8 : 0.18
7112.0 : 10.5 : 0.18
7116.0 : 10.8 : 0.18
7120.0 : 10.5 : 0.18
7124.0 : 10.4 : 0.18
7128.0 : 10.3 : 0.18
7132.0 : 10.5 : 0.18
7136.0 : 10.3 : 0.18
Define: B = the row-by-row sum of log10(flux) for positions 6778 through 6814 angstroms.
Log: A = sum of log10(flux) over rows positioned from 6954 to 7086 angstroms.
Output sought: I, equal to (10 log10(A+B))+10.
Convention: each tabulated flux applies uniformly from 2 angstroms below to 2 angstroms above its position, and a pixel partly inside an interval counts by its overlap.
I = 26.4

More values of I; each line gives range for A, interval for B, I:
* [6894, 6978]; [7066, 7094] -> 24.6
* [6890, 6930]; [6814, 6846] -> 22.7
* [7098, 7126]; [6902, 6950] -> 22.9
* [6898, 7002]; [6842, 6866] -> 25.2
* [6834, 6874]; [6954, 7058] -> 25.7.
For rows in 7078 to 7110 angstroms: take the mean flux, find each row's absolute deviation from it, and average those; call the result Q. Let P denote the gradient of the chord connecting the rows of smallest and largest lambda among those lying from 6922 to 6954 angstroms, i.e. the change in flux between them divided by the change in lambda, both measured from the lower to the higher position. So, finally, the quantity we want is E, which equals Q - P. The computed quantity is 0.123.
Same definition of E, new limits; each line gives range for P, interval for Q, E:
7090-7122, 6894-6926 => 0.103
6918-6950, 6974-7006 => 0.142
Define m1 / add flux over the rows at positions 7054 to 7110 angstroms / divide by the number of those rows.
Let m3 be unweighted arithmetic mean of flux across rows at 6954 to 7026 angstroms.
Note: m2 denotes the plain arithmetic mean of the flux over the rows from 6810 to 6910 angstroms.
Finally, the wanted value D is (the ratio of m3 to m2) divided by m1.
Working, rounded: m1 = 10.7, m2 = 11.07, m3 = 10.8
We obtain 0.0914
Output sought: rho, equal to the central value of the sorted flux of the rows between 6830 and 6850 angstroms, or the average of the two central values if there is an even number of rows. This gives 11.0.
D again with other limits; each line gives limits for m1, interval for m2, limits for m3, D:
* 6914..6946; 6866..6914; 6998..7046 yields 0.0892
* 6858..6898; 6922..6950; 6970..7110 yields 0.0887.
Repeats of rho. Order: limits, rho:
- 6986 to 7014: 10.8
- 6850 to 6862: 10.7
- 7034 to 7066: 10.7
